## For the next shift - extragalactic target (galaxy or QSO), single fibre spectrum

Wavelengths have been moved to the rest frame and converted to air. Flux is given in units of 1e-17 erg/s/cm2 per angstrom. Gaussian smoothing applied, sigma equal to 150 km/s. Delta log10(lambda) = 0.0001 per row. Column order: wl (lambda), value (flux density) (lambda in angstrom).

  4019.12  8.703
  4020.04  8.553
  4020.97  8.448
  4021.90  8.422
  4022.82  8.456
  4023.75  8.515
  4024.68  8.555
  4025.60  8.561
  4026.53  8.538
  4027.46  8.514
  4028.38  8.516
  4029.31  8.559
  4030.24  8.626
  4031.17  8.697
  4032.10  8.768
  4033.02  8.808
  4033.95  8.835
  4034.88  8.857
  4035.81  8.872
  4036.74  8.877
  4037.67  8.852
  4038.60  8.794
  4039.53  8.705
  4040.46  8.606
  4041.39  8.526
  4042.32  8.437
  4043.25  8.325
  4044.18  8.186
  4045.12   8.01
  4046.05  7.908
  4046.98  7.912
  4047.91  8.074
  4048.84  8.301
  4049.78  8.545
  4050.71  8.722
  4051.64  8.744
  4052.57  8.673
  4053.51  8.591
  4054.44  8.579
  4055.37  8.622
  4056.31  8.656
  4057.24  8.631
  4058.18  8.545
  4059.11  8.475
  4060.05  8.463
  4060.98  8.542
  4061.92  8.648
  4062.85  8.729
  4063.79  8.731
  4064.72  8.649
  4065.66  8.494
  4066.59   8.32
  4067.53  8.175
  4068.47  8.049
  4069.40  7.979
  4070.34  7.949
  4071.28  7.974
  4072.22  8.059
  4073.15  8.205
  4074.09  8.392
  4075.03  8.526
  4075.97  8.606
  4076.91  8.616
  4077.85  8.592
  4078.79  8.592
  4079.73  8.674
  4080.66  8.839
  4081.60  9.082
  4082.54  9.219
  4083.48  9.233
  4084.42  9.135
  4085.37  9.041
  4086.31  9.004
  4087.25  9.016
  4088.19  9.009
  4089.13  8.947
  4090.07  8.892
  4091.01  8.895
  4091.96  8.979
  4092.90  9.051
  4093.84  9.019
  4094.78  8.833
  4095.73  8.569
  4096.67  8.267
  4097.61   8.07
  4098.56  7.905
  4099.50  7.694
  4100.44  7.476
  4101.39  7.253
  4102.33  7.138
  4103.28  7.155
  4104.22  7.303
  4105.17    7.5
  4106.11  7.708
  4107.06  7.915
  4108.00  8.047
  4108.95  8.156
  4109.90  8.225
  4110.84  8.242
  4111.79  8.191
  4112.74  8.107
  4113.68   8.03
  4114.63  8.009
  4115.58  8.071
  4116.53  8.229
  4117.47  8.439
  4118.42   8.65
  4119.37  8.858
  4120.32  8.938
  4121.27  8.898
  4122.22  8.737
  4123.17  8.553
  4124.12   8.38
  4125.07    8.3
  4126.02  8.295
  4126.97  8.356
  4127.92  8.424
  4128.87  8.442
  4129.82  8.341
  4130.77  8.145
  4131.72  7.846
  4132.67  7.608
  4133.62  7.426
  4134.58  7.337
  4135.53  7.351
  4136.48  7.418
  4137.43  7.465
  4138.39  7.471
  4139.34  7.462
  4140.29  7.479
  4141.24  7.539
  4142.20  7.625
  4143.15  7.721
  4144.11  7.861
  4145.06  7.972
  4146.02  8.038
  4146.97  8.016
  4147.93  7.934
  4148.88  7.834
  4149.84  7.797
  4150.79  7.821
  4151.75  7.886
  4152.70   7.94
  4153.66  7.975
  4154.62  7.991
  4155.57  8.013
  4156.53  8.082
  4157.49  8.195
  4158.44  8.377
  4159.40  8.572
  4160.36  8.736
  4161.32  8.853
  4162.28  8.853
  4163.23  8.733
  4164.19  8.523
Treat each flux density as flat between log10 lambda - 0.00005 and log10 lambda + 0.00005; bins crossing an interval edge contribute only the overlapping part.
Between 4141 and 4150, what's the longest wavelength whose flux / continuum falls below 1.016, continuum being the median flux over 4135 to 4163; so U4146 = 4149.84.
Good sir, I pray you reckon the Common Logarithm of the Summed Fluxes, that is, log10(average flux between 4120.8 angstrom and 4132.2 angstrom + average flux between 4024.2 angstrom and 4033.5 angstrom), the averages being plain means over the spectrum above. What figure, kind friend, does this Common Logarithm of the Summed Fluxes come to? 1.23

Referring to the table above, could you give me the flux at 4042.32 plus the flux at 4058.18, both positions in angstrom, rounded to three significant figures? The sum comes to 17.0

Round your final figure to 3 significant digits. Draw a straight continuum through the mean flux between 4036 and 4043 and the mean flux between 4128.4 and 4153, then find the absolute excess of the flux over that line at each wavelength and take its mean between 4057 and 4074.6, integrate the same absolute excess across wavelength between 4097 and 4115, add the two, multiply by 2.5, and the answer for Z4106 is 16.8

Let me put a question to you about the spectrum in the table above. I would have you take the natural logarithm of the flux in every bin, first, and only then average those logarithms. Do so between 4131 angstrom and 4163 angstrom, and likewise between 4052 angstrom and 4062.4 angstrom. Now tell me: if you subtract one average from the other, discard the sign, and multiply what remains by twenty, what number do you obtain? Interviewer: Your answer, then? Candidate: 1.7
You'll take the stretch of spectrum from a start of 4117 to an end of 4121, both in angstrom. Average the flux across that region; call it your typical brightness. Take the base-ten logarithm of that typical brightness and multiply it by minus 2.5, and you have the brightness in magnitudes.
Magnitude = -2.35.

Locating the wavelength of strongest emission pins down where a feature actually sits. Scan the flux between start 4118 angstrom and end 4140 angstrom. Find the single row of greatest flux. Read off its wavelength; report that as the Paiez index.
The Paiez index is 4120.32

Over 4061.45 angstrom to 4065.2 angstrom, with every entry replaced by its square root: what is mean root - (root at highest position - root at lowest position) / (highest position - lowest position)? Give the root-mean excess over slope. 2.95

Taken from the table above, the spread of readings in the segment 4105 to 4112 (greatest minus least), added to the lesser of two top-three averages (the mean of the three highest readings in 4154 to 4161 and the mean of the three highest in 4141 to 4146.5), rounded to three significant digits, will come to 8.70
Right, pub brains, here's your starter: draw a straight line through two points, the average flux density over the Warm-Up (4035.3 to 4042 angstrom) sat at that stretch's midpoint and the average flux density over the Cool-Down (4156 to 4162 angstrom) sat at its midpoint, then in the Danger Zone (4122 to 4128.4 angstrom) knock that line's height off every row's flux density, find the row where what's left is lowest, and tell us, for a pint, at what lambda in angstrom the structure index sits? 4126.02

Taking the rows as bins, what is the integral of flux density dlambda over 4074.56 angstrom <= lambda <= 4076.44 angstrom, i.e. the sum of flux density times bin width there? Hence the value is 16.1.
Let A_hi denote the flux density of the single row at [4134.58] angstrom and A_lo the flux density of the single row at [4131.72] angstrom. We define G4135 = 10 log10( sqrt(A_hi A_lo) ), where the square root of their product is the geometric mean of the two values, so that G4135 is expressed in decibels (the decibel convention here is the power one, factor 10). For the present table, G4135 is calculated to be 8.8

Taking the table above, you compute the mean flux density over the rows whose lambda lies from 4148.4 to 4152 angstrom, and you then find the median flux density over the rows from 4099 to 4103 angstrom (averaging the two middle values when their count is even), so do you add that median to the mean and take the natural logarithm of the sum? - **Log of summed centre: 2.72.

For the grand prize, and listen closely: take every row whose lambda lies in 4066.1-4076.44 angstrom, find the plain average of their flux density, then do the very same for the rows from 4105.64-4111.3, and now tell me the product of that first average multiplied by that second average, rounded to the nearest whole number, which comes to 66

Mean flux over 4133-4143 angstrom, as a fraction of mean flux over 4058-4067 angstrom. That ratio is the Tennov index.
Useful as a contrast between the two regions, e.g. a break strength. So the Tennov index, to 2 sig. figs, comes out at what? 0.87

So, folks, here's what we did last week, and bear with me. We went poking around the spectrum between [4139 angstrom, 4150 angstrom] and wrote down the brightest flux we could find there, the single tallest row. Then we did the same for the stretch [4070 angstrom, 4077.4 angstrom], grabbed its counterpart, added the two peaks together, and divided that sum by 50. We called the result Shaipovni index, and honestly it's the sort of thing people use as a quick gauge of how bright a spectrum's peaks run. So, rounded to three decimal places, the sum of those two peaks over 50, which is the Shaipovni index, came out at 0.333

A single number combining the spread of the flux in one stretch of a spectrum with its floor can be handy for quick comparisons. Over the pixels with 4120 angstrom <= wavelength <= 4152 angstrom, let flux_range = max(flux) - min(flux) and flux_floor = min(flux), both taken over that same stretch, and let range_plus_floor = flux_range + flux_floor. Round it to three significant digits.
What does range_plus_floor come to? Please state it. 8.94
